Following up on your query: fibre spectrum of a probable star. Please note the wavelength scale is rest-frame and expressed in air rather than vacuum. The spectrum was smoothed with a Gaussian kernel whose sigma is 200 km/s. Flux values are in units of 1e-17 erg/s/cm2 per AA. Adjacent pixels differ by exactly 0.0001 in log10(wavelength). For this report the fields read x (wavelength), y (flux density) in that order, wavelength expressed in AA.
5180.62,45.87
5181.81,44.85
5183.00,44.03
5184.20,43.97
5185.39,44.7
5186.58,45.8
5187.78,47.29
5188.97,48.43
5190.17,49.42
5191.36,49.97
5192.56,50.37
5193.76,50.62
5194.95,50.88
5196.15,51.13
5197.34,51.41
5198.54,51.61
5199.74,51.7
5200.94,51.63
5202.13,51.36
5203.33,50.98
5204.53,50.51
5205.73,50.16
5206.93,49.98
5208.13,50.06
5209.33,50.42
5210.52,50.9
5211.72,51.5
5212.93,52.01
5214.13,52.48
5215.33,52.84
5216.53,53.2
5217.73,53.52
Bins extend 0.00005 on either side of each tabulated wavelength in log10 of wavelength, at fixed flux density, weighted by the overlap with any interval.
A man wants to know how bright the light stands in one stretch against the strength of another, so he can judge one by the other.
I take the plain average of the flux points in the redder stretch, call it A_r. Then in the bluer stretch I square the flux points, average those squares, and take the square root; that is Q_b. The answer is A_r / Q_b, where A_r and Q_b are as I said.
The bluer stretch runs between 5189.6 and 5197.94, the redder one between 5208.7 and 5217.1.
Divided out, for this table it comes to 1.027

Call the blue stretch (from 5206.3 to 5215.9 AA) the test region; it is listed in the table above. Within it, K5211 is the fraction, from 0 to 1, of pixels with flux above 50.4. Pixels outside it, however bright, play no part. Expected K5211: 0.75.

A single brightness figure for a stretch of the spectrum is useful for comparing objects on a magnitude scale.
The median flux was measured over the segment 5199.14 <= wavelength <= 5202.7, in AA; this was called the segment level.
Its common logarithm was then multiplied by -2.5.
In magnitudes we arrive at -4.28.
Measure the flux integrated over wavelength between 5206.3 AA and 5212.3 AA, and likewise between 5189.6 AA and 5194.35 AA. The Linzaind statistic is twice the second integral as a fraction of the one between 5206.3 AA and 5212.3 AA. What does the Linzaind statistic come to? 1.6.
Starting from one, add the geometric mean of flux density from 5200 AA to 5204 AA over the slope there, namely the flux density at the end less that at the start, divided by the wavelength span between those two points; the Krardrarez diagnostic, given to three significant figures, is -188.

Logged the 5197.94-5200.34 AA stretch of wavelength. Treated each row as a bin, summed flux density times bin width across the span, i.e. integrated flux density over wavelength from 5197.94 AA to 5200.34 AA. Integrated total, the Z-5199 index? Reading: 124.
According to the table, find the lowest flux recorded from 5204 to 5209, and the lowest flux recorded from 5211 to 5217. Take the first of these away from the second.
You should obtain 1.5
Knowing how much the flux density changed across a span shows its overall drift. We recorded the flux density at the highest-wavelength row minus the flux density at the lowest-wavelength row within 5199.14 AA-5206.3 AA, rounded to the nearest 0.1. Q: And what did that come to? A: -1.5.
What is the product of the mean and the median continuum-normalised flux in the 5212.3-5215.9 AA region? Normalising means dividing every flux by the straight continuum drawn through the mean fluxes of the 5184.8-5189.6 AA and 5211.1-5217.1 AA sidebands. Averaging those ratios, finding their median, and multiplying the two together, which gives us 1.00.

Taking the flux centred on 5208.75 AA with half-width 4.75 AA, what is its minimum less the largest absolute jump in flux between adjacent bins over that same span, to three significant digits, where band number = 49.4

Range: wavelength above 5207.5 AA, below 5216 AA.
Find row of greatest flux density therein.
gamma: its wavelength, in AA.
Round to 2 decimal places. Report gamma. 5215.33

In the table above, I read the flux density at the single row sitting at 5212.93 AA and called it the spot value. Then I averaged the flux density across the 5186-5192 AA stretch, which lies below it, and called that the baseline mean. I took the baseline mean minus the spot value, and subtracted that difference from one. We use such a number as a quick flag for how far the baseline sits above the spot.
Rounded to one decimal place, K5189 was 4.8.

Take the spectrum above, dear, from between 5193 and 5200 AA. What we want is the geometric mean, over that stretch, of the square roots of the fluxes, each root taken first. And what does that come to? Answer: 7.16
